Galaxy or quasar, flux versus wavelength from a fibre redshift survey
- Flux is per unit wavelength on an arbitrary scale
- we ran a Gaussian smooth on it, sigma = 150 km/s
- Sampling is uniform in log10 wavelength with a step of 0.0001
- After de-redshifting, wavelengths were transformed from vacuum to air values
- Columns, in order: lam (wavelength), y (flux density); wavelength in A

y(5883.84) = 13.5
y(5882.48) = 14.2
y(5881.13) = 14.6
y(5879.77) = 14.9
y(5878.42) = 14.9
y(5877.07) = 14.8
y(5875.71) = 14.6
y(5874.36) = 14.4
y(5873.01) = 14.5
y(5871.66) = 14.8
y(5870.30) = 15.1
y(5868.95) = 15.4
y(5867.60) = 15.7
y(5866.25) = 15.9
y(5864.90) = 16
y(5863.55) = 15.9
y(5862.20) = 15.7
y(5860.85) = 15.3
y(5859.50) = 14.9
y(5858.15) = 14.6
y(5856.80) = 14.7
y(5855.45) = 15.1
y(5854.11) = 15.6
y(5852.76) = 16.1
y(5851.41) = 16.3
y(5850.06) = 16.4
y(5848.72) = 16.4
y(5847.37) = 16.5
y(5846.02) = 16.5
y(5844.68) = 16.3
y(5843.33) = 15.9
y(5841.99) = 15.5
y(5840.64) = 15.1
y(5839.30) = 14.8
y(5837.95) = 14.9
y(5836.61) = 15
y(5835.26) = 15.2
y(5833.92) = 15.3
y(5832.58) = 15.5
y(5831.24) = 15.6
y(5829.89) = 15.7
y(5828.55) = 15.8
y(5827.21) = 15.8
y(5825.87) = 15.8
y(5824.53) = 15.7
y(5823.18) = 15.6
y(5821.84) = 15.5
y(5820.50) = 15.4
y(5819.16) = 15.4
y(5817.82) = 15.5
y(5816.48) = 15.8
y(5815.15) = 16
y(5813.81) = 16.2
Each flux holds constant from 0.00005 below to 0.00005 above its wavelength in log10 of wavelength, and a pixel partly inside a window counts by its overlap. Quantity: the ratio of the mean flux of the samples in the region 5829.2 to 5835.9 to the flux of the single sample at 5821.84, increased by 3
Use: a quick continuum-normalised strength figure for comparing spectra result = 4.00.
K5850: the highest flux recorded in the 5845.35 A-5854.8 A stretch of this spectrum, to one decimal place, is 16.5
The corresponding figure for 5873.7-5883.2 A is 14.9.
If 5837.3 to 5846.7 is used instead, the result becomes 16.5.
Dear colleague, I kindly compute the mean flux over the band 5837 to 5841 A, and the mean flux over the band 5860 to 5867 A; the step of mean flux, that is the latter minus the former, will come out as 0.8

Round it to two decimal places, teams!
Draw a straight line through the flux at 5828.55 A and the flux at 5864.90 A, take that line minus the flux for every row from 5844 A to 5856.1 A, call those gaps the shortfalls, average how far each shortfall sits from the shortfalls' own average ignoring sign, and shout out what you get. 0.37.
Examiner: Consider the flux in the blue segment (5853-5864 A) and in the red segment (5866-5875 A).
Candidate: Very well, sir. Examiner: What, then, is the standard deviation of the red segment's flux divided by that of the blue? 1.2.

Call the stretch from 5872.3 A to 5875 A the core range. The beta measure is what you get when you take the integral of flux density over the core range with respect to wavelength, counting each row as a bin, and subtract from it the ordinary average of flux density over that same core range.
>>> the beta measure 24.6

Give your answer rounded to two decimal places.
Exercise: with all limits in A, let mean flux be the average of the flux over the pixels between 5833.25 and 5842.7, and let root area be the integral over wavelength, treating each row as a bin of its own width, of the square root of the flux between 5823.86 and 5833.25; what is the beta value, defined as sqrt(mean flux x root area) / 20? 1.19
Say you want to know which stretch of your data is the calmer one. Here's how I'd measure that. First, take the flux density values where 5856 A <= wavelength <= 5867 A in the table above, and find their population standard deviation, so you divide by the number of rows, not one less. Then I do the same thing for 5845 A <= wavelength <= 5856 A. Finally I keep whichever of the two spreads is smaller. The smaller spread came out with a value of 0.47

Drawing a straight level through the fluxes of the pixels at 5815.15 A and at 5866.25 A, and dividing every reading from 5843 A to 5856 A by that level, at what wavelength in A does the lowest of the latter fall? 5855.45 A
